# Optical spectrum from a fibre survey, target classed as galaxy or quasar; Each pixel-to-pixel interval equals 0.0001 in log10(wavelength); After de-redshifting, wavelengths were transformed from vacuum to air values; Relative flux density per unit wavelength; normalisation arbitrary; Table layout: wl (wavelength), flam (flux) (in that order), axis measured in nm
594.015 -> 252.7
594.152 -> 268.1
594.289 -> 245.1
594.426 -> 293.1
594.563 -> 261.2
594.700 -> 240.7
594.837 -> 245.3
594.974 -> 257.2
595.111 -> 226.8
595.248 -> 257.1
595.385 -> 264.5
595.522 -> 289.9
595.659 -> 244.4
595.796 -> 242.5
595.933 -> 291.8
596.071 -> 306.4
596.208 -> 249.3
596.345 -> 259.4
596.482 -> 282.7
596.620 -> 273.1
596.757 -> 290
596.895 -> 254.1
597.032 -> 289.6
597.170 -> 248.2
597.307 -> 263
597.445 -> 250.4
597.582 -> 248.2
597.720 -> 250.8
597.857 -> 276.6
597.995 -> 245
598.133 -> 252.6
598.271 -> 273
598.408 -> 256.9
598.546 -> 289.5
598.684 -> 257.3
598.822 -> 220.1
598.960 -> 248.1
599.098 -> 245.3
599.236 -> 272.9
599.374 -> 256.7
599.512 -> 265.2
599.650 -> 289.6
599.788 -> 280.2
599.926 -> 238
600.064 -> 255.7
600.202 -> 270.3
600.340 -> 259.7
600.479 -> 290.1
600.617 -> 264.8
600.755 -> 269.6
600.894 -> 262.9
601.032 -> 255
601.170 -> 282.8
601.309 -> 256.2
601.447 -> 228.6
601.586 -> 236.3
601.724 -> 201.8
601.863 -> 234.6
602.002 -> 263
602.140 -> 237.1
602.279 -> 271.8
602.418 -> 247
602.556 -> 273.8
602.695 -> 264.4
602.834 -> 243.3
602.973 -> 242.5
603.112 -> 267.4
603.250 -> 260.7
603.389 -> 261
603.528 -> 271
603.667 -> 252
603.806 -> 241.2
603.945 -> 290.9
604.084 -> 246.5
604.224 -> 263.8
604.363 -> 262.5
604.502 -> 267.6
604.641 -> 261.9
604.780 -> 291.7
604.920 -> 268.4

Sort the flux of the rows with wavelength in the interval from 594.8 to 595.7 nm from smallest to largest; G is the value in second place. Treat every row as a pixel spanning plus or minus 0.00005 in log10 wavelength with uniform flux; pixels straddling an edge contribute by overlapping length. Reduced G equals 244.4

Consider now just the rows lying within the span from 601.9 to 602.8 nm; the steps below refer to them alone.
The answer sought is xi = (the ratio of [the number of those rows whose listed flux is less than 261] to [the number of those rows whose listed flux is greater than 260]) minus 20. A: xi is -19.5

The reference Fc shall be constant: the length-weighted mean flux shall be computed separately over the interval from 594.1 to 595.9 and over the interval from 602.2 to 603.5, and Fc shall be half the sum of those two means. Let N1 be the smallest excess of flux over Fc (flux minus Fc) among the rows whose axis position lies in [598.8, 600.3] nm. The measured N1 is -38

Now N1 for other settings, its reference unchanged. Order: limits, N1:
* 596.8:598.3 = -13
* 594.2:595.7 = -31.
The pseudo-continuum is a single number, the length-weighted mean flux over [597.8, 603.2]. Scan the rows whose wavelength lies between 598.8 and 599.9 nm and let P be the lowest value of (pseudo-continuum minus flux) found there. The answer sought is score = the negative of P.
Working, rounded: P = -32.1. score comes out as 32.1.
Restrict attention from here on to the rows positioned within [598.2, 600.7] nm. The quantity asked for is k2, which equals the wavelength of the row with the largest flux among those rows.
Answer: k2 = 600.479 nm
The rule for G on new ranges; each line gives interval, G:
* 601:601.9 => 228.6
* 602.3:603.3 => 243.3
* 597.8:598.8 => 252.6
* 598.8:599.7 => 245.3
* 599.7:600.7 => 255.7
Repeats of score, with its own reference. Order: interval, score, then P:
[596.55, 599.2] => 32.5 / -32.5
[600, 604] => 33.4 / -33.4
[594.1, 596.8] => 48.9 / -48.9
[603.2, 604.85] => 34.2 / -34.2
